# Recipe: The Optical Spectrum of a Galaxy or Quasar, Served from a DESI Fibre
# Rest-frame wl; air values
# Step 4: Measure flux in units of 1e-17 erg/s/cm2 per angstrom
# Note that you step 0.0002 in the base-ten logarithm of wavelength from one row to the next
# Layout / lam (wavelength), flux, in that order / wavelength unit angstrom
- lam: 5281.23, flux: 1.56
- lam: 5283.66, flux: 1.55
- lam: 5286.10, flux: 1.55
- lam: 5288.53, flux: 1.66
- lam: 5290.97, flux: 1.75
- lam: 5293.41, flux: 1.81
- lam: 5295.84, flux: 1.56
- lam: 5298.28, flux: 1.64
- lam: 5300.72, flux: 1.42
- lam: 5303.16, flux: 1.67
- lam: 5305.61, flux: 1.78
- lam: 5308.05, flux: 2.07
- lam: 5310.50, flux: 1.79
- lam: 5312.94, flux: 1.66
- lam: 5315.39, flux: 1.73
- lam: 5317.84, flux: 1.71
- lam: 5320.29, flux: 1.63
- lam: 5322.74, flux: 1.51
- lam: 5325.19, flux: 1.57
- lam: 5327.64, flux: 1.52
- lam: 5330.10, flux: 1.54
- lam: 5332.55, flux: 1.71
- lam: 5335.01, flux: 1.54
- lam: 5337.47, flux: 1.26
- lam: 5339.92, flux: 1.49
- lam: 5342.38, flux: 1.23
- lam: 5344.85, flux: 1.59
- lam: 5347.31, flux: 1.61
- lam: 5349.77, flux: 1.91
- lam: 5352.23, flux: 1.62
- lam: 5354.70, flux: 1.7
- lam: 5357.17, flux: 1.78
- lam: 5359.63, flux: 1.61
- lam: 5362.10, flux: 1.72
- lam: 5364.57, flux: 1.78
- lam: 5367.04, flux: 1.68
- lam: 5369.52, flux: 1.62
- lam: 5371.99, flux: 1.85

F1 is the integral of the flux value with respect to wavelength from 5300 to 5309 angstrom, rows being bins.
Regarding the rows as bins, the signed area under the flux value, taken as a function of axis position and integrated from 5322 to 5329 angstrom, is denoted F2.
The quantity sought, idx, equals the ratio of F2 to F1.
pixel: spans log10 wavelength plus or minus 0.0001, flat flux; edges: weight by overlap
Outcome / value 0.7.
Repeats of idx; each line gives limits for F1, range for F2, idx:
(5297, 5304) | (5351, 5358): 1.1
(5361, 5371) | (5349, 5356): 0.7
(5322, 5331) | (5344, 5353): 1.1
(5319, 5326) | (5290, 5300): 1.5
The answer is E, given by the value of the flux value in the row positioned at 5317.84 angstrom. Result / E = 1.71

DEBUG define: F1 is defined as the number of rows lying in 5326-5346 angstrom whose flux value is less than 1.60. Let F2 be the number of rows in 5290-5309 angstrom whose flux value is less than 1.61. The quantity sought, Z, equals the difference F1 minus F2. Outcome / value 5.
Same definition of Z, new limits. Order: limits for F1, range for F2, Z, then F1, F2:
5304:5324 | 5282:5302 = -3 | 1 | 4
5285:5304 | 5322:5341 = -4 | 3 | 7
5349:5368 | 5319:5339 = -6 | 0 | 6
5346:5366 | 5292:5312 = -2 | 0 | 2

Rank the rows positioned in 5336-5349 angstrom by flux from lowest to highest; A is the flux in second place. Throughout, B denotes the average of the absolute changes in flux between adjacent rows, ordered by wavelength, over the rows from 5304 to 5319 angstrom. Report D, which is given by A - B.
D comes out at 1.10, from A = 1.26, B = 0.158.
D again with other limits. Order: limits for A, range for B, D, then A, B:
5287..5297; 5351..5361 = 1.55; 1.66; 0.110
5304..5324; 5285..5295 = 1.54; 1.63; 0.087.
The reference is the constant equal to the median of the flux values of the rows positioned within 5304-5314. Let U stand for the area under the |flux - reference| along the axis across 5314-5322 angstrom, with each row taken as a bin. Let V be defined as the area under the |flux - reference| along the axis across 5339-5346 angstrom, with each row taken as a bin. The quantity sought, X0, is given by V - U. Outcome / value 1.61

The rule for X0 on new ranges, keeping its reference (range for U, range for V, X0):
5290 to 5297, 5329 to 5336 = 0.63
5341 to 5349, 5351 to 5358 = -1.75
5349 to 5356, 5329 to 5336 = 0.43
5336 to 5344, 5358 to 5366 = -2.89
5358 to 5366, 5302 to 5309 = 0.28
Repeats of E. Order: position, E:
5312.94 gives 1.66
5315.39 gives 1.73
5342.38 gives 1.23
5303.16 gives 1.67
